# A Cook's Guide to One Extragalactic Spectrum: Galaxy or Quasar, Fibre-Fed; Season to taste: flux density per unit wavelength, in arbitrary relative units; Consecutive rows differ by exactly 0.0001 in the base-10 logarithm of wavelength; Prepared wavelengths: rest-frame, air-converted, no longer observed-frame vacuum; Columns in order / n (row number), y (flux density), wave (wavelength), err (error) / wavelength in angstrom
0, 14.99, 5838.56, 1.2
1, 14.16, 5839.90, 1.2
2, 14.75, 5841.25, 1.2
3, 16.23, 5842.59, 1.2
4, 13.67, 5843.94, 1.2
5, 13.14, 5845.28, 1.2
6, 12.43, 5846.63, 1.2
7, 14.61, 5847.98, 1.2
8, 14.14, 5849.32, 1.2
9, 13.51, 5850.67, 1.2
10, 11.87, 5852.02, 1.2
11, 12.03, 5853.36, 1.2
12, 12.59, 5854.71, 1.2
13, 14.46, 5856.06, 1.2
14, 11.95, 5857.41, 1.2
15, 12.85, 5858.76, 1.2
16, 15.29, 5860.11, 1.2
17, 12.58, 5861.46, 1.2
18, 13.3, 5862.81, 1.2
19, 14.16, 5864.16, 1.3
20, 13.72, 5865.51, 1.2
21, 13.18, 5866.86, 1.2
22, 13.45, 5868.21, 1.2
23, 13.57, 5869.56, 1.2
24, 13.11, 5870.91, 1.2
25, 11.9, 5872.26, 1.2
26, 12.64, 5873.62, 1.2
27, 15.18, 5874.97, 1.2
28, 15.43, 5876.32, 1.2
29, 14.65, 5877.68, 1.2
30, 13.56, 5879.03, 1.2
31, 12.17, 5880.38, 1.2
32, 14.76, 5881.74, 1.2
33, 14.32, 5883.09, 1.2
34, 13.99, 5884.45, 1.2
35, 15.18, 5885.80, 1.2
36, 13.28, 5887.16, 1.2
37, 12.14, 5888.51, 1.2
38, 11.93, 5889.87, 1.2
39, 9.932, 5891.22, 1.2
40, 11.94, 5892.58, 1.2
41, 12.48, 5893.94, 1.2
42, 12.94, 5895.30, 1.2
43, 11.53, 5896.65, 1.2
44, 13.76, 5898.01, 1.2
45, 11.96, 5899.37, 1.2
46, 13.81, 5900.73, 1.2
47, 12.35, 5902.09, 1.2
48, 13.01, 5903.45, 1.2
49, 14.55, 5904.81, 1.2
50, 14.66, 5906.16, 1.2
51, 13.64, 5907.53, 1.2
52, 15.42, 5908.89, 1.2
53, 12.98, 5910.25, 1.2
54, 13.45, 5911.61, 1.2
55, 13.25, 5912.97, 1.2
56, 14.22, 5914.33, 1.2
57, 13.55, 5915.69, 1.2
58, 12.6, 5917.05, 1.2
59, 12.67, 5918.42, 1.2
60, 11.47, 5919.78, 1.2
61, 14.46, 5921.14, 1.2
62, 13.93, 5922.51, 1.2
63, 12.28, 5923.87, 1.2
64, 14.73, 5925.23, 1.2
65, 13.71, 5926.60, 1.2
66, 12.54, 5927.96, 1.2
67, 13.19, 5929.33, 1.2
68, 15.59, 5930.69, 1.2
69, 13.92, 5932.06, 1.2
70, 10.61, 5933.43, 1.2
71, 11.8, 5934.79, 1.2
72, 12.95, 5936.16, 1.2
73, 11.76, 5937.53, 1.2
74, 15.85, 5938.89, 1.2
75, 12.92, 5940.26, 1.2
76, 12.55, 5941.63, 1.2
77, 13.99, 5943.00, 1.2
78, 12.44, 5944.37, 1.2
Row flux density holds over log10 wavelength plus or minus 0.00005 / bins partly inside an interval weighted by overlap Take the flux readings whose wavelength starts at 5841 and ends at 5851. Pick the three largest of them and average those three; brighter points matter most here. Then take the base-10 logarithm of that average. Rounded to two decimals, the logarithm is 1.18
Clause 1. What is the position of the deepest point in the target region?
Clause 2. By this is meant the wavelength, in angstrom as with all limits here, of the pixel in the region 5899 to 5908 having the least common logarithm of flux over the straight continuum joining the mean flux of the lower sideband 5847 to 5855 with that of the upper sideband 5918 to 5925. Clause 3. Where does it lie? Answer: 5899.37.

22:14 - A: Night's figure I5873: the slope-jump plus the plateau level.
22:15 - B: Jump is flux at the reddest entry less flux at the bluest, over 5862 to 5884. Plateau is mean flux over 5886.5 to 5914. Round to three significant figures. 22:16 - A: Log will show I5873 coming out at 14.0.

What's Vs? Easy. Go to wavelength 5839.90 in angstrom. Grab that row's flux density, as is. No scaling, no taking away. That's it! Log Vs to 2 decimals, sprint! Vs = 14.16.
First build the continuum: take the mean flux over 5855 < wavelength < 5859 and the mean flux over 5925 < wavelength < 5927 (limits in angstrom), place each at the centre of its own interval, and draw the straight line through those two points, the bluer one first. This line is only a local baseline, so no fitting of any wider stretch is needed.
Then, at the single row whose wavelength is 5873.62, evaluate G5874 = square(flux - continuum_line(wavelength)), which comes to 0.5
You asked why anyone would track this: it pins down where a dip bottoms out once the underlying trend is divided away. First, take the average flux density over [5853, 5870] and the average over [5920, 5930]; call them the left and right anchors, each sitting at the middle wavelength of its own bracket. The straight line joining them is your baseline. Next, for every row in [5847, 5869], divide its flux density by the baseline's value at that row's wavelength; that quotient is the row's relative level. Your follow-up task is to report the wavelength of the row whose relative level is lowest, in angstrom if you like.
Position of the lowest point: 5852.02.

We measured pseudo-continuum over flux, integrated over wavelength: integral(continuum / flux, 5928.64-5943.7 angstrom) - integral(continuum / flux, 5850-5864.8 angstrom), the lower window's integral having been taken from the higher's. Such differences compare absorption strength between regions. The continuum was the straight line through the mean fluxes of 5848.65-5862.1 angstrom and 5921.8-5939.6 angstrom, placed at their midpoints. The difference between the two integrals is 0.5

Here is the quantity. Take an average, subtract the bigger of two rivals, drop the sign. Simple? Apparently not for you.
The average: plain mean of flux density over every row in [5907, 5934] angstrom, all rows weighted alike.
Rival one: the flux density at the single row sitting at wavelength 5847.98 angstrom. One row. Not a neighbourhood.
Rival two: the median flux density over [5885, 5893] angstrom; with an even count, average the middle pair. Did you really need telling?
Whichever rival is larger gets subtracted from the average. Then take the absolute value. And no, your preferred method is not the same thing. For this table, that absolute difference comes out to 1.2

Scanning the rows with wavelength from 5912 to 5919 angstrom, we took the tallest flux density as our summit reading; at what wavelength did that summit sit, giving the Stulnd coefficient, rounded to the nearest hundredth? 5914.33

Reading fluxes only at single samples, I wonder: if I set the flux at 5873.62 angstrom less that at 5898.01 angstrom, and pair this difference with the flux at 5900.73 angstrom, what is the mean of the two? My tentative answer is 6.3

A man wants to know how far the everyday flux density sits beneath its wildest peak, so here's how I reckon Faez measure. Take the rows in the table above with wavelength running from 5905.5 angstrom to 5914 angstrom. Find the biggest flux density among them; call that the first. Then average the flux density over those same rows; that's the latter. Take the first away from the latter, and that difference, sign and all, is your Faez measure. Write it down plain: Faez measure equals -1.52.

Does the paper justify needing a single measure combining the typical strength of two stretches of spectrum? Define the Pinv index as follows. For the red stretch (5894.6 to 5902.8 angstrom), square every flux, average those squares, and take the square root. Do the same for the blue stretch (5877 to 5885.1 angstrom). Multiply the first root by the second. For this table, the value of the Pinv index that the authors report 178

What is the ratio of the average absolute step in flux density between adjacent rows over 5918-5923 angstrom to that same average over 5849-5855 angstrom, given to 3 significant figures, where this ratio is 2.10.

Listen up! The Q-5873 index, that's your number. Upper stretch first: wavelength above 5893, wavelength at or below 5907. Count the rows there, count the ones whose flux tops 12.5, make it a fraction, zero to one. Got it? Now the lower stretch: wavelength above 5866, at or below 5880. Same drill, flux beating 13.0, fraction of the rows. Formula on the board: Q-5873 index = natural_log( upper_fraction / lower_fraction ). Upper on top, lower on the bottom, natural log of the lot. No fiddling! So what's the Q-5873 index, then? -0.29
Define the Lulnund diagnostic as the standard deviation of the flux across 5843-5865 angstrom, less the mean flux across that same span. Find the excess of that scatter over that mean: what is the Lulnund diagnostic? -12.3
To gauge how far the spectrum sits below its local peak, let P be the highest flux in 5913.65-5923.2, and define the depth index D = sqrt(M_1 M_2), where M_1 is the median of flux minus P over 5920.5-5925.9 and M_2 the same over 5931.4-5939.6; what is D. 0.74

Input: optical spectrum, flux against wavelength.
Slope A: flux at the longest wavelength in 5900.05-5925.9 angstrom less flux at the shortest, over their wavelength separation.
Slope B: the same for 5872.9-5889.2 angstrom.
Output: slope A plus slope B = 0.00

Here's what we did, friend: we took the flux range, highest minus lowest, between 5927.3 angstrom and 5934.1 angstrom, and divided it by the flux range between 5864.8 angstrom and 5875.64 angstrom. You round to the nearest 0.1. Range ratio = 1.5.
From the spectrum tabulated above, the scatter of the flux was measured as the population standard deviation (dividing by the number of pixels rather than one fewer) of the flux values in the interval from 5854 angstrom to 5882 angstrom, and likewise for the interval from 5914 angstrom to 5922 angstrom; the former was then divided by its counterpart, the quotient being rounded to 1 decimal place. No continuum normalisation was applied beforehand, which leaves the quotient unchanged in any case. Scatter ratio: 1.0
